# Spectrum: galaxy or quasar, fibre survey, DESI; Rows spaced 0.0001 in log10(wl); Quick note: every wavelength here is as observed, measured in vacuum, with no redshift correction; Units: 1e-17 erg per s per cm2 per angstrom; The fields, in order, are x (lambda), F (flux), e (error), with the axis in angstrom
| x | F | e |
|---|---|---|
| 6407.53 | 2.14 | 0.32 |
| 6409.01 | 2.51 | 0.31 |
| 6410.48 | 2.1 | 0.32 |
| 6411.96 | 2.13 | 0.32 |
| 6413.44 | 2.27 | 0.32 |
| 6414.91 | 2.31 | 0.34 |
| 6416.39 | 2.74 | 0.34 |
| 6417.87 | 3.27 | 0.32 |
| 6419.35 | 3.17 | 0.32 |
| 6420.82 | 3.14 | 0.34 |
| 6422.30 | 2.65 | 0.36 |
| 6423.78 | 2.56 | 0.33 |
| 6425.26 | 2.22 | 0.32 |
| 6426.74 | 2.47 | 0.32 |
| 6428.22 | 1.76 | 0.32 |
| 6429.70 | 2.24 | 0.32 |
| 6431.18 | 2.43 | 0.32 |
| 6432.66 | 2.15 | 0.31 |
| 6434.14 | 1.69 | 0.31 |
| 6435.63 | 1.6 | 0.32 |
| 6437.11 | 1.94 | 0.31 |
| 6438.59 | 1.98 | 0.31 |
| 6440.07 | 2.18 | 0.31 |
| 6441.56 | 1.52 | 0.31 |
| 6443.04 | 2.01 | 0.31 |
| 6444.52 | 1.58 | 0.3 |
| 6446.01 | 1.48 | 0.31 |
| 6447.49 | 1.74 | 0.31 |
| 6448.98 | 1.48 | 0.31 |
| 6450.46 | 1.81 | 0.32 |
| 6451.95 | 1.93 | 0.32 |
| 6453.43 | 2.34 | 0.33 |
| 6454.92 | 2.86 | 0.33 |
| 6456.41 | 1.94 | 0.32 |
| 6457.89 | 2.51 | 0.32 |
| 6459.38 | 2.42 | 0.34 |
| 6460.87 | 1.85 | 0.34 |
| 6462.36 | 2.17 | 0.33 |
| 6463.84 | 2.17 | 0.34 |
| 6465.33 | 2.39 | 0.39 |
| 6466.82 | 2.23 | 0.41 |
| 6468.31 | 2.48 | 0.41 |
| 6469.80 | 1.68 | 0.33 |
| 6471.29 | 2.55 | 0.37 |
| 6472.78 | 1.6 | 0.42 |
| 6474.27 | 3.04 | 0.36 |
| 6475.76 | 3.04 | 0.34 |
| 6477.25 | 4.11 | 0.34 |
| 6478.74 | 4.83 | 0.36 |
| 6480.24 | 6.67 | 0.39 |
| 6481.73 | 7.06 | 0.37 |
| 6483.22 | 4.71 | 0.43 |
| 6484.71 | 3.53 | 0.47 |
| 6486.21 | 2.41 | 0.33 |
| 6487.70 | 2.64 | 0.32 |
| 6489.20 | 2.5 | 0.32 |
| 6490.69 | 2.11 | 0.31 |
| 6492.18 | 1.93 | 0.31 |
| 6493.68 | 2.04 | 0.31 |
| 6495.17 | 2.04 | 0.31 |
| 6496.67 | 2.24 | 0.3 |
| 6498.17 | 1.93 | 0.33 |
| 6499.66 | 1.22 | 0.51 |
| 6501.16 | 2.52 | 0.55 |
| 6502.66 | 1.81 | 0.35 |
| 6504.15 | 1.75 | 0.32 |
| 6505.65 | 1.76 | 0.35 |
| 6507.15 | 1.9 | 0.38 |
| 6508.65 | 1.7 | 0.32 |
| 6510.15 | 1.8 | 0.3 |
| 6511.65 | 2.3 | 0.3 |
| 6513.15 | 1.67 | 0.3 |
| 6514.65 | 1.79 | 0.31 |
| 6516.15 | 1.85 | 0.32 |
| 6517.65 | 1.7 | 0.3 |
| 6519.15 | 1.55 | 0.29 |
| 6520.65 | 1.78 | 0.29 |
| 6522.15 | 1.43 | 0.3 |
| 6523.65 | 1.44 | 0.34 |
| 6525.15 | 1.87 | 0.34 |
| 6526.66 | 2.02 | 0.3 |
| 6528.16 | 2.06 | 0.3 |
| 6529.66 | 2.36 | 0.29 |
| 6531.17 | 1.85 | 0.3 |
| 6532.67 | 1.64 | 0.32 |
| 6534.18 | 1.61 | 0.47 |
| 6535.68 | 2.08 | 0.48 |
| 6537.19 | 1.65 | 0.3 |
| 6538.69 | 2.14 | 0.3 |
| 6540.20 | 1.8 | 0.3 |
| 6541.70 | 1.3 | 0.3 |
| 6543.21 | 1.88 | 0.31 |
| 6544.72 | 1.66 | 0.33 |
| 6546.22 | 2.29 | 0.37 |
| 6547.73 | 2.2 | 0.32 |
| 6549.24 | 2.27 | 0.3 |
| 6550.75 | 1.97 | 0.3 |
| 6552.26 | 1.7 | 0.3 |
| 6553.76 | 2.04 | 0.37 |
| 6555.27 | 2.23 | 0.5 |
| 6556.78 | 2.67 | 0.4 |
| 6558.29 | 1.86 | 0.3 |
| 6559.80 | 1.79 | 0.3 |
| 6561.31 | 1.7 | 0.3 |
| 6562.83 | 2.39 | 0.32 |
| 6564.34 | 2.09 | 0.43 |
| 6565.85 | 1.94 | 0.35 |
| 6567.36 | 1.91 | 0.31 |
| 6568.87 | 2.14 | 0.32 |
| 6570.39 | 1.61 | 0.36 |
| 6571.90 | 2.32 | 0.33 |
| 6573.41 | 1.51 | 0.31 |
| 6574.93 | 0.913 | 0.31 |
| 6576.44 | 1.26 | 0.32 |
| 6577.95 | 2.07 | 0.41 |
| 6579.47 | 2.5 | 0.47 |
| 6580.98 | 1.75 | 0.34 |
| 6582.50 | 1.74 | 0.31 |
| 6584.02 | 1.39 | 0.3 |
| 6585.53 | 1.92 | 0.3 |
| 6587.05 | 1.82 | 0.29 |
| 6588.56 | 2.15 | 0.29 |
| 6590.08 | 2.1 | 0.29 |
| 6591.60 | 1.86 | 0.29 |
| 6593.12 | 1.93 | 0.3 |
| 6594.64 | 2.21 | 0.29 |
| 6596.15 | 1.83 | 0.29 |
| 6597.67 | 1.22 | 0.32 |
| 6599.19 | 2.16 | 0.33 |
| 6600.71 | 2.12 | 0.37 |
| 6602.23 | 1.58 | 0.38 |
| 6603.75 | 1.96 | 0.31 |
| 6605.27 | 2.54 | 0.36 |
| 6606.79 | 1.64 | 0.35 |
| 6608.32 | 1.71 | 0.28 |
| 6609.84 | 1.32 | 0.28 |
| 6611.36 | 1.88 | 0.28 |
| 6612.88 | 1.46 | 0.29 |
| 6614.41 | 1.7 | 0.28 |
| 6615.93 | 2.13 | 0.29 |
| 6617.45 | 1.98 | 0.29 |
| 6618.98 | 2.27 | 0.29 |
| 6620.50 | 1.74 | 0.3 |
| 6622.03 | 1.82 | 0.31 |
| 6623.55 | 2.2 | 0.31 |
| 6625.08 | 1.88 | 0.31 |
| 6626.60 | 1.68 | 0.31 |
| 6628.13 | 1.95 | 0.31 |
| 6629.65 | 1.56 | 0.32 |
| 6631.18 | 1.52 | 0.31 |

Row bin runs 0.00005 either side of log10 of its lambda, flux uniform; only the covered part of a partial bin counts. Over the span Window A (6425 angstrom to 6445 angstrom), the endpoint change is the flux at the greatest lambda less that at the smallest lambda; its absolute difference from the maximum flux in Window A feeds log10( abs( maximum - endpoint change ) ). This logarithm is 0.5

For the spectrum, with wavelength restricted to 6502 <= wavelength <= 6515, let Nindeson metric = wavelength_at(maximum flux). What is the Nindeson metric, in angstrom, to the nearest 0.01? 6511.65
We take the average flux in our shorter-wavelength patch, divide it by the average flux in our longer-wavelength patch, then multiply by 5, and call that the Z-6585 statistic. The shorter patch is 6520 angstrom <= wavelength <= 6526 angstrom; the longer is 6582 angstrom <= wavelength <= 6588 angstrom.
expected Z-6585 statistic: 4.7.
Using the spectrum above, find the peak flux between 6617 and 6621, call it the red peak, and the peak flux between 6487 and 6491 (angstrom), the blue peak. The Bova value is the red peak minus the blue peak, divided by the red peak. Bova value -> -0.16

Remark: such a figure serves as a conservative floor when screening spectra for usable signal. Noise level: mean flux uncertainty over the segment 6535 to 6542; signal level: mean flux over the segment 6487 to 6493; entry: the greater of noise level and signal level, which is 2.29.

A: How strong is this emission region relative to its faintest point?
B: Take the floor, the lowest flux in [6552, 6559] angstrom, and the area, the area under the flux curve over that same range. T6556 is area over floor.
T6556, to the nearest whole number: 9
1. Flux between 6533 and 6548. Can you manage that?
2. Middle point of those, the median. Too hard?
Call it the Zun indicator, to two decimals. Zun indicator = 1.84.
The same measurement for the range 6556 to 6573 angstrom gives 1.94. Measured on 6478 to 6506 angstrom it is 2.24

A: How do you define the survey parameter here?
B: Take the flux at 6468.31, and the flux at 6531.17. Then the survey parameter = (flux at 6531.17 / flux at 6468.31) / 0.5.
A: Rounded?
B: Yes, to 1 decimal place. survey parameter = 1.5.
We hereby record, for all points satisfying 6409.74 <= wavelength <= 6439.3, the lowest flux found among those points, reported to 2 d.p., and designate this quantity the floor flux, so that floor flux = 1.60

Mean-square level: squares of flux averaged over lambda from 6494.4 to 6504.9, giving 3.9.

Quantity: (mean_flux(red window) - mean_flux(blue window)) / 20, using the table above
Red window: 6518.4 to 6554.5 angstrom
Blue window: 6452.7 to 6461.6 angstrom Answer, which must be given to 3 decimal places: -0.023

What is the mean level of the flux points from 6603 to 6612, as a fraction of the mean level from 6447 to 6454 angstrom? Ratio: 0.99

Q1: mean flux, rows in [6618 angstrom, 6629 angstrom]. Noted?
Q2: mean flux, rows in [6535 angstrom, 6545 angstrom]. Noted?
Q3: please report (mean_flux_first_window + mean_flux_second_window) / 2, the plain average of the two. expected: 1.86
